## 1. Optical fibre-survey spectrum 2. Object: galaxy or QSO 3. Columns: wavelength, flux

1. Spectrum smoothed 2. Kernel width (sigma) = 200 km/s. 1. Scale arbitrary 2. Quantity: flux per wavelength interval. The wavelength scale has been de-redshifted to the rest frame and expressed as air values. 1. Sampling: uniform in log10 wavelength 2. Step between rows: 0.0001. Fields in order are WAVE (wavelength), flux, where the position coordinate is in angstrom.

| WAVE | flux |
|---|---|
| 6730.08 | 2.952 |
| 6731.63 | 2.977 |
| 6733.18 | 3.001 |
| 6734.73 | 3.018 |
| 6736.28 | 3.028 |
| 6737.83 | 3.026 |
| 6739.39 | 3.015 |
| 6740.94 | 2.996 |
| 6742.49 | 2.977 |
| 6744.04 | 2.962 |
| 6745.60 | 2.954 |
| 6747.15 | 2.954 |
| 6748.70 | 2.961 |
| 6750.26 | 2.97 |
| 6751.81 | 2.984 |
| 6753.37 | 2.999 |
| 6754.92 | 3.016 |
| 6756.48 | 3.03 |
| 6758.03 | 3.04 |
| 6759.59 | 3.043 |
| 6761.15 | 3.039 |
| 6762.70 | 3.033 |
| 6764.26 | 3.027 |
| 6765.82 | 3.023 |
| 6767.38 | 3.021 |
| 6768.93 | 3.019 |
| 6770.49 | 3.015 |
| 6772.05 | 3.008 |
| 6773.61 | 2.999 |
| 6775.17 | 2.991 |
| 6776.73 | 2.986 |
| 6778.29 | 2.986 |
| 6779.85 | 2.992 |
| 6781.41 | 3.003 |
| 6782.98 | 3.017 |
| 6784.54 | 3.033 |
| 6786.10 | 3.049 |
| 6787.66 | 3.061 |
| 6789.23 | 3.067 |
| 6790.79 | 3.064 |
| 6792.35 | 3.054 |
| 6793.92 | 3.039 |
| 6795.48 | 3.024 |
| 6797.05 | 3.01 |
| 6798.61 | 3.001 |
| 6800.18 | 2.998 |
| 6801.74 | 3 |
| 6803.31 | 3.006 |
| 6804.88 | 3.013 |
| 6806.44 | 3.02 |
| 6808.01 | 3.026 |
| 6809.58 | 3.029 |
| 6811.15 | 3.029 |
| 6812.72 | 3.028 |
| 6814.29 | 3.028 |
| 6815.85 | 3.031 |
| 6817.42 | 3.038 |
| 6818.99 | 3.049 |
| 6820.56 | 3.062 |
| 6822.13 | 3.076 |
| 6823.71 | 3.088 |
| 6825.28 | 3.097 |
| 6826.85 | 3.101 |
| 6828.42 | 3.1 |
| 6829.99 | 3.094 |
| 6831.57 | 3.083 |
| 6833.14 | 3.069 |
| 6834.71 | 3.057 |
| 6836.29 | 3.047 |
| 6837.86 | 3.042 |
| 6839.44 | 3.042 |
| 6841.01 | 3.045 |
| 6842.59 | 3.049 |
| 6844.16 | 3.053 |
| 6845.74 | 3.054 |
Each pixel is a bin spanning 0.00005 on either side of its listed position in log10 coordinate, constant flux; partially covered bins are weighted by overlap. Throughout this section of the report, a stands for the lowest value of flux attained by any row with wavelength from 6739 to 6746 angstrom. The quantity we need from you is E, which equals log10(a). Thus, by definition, 0.470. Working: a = 2.954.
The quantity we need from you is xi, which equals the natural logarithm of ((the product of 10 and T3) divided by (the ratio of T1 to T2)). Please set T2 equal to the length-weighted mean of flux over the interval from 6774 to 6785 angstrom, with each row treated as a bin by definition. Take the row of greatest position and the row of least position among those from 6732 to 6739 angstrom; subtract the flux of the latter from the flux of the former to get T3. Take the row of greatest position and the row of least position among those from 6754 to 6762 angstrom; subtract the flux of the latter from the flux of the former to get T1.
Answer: 3.5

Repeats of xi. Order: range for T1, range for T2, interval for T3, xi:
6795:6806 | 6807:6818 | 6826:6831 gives 3.0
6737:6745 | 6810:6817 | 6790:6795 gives 2.5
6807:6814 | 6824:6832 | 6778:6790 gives 7.1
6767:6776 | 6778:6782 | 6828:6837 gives 4.0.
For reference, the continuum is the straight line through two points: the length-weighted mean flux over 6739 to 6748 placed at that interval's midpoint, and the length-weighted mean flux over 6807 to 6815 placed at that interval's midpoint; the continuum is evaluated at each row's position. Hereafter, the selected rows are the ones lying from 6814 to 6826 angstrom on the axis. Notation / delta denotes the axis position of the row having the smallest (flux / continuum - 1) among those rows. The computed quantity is 6814.29 angstrom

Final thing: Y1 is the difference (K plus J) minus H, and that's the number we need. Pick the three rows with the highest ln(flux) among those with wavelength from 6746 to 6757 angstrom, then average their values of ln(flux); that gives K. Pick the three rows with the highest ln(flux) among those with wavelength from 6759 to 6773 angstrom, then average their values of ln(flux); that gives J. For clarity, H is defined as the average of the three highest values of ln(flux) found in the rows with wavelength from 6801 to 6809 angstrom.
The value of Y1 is 1.11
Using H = 1.11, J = 1.11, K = 1.10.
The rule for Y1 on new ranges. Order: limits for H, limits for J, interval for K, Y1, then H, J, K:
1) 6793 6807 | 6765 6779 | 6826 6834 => 1.13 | 1.11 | 1.11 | 1.13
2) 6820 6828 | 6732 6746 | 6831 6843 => 1.10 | 1.13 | 1.11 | 1.12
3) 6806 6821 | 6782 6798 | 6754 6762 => 1.12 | 1.12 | 1.12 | 1.11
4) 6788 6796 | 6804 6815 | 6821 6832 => 1.12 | 1.12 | 1.11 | 1.13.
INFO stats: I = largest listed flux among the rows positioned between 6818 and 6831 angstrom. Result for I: 3.101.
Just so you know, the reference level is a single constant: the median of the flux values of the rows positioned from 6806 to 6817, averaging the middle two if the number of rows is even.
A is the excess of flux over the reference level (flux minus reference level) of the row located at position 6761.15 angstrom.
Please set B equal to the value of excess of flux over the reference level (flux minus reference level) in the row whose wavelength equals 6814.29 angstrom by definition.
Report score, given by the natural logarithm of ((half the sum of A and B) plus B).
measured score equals -5.2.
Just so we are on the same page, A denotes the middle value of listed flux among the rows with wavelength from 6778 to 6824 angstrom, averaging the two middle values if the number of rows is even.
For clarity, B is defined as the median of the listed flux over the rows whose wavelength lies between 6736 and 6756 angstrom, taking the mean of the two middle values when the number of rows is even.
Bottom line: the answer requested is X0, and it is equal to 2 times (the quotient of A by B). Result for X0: 2.03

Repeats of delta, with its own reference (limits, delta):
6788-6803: 6800.18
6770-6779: 6778.29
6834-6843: 6839.44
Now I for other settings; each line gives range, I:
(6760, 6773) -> 3.039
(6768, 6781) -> 3.019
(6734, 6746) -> 3.028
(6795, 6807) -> 3.024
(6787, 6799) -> 3.067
